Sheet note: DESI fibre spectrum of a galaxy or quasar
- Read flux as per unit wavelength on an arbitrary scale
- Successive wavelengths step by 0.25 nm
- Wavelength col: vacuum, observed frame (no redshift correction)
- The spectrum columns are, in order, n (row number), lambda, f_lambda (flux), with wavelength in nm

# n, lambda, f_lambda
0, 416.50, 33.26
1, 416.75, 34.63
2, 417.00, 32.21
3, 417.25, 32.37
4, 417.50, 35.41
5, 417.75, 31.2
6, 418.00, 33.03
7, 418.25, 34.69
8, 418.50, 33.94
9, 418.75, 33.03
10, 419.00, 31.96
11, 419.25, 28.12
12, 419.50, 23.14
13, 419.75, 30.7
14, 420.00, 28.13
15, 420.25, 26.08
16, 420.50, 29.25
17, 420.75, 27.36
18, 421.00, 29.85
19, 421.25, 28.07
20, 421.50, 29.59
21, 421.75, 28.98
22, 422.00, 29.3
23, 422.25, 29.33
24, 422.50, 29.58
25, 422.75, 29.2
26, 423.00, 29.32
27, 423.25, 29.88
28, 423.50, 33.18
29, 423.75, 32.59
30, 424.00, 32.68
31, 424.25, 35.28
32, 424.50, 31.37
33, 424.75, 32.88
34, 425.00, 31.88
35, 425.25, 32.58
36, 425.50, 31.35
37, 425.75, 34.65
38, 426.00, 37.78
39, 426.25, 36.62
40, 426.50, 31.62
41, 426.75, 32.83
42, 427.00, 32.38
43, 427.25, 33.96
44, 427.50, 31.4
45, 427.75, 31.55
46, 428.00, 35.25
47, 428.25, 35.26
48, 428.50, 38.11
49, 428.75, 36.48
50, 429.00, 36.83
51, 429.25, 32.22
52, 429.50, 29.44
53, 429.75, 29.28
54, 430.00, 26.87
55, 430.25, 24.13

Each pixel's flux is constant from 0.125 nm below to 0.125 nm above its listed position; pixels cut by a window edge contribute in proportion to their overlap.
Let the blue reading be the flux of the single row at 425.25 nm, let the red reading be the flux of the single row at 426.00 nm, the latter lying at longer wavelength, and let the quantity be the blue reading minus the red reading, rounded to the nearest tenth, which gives -5.2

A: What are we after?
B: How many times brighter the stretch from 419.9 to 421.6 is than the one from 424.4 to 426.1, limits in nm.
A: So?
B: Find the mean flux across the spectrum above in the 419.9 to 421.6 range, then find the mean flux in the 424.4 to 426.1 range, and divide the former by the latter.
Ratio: 0.85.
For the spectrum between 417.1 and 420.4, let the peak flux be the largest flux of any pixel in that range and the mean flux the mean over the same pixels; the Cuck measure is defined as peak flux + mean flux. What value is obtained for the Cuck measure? 66.3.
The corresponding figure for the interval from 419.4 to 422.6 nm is 59.1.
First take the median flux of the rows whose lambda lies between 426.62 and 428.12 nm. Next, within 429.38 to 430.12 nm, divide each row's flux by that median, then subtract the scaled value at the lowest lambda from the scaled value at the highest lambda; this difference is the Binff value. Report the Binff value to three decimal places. -0.079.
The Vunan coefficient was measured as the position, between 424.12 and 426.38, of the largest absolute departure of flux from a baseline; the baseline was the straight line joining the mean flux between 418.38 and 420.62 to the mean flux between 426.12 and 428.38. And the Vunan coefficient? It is 426.00 nm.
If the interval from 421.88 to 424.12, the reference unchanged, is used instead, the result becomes 423.00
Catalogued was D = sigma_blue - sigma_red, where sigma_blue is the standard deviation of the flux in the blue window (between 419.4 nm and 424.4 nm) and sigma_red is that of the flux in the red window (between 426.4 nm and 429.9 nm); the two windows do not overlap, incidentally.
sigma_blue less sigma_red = -0.1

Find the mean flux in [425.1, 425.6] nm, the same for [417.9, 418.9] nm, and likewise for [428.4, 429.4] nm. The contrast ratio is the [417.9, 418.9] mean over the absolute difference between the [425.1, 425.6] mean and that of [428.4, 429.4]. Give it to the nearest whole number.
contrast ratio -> 9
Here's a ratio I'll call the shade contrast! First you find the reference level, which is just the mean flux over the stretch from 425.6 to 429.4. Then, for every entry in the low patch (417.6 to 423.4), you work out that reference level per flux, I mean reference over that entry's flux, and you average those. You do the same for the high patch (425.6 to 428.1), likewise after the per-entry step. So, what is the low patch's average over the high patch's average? 1.14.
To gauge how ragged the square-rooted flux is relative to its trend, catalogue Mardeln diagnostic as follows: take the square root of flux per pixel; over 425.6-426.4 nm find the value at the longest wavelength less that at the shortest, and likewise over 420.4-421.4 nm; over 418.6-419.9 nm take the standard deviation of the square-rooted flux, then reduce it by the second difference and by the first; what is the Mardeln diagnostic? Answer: 0.3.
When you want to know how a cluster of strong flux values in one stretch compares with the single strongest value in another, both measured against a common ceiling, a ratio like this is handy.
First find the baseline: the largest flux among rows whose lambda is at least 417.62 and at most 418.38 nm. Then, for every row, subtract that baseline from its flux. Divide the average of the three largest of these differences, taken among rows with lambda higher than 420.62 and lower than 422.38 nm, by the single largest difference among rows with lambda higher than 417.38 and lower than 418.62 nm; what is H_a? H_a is -7.1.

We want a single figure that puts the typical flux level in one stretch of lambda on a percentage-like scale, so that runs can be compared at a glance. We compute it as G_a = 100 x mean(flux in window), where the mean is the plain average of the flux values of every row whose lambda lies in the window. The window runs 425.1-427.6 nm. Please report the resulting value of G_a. 3352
